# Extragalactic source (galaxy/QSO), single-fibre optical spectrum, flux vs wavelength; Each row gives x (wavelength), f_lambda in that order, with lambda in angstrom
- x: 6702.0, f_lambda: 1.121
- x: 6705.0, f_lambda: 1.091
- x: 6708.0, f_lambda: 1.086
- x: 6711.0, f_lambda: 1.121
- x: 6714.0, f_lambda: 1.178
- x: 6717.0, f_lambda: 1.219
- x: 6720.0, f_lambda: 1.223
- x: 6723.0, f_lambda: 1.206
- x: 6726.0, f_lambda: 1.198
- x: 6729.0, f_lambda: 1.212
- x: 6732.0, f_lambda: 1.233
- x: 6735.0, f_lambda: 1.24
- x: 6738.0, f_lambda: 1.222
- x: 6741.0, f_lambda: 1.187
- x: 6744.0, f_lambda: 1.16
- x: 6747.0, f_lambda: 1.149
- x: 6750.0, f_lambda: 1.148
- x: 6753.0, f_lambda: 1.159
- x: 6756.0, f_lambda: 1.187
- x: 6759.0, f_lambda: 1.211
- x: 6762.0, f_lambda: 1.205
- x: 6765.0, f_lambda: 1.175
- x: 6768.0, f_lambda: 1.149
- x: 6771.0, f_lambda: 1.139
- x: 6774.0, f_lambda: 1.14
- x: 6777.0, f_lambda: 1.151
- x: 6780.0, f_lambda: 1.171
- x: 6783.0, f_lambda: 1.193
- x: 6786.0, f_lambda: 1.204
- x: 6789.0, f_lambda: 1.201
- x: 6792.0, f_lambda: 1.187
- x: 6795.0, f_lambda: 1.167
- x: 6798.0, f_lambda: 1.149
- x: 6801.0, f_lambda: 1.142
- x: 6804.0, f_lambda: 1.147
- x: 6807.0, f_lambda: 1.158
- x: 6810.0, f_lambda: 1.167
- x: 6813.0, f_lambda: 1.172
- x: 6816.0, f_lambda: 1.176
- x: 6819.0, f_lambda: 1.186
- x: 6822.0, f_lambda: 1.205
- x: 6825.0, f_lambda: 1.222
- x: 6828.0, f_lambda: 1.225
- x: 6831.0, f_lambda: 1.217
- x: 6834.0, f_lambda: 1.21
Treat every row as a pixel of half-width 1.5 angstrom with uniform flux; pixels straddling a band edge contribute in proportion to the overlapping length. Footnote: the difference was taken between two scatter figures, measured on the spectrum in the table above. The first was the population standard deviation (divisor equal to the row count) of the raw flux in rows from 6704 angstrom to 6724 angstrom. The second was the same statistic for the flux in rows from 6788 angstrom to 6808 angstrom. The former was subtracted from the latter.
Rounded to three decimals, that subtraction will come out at -0.035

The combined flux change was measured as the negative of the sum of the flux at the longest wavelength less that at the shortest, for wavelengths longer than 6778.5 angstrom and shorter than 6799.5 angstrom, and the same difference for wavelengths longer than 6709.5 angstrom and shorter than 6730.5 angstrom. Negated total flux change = -0.07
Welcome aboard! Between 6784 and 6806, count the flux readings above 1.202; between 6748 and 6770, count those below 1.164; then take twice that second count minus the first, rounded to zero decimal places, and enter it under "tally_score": 5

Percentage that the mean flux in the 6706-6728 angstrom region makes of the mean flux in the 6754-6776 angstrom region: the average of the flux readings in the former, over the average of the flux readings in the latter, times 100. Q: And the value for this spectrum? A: 100.3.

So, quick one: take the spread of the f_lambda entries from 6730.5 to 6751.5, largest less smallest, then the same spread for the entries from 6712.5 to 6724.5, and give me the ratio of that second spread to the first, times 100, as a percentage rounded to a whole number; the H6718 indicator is 49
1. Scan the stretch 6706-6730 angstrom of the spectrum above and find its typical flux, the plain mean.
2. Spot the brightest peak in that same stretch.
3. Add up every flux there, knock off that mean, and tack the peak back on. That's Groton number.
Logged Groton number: 9.49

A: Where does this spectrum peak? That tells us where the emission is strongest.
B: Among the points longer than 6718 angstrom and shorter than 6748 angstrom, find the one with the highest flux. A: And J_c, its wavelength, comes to 6735.0 angstrom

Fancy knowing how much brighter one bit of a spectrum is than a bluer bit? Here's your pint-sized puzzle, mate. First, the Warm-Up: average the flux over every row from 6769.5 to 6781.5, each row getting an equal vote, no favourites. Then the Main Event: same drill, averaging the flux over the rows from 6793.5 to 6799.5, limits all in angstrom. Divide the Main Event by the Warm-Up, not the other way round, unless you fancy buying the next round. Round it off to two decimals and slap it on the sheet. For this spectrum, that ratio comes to 1.01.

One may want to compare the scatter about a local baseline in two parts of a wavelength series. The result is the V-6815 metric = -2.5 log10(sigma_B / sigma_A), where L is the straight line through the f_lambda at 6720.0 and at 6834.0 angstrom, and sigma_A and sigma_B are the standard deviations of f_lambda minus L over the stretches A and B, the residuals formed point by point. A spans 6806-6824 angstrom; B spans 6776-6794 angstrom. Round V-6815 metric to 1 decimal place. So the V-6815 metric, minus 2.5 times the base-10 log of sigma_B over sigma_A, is -0.2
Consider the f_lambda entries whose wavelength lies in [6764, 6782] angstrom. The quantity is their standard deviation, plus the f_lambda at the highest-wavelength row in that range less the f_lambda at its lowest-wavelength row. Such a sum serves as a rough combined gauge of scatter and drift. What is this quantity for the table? 0.01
